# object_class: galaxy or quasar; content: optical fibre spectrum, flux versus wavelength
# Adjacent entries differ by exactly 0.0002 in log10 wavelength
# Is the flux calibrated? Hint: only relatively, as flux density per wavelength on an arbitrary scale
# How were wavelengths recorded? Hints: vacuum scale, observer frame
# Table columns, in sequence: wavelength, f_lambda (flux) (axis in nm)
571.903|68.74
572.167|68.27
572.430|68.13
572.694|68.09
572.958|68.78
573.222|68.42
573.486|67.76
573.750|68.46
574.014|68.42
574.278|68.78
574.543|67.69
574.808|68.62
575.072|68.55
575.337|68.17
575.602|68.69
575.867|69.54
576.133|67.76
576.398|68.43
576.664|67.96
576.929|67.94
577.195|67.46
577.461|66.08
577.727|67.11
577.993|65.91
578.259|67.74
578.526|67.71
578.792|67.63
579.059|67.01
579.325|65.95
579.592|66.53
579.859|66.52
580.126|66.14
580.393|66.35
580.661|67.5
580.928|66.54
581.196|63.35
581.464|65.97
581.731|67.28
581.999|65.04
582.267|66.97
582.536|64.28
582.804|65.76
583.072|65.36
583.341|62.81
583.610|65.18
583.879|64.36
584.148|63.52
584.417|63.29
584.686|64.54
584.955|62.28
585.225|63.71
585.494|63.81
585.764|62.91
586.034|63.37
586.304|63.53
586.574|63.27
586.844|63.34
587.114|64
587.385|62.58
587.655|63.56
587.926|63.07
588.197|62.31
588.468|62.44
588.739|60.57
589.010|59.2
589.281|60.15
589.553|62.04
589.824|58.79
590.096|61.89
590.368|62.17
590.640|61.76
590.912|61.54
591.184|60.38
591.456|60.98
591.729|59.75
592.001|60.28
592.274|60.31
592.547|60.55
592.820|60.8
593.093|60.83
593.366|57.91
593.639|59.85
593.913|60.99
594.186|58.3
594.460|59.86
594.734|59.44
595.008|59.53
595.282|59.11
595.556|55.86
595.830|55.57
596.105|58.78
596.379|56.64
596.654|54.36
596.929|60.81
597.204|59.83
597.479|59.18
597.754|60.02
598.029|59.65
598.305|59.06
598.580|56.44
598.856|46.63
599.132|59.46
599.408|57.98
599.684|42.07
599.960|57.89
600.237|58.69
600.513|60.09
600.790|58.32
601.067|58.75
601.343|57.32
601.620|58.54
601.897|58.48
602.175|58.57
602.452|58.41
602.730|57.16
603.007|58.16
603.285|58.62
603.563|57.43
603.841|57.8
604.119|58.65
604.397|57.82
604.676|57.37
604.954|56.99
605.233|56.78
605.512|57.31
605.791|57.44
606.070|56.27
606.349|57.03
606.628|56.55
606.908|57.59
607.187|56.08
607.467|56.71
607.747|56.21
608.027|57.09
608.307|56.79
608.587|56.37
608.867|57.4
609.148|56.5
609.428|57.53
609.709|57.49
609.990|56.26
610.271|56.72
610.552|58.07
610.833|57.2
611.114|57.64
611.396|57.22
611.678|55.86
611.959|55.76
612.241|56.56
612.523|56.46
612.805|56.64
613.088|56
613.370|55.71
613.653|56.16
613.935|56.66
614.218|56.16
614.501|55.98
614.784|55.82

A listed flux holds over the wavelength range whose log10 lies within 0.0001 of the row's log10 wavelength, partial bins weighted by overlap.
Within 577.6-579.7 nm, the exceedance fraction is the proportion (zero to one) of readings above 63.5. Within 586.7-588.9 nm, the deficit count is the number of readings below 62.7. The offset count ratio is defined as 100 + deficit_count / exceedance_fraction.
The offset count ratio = 104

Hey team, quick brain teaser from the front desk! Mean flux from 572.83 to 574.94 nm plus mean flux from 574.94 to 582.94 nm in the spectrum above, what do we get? 135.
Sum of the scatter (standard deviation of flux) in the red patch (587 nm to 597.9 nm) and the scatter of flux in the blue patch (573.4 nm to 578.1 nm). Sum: 3.0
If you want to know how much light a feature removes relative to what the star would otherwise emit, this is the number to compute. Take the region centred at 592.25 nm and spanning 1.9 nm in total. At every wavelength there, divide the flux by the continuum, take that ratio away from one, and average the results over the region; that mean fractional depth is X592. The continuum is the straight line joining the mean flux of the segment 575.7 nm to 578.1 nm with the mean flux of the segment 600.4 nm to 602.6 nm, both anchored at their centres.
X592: 0.023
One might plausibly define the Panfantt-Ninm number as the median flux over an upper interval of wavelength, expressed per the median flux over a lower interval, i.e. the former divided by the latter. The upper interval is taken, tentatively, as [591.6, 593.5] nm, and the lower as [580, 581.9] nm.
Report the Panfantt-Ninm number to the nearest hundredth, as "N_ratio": 0.91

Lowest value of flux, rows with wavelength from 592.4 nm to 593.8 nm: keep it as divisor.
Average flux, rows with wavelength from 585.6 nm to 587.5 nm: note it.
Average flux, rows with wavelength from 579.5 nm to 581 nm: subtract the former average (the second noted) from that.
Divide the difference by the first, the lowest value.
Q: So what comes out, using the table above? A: 0.057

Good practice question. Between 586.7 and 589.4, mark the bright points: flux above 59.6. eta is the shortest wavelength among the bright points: 586.844 nm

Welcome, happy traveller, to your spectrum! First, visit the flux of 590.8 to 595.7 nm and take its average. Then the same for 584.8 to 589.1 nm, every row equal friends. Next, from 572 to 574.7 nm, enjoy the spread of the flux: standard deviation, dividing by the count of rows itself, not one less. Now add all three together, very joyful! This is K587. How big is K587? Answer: 123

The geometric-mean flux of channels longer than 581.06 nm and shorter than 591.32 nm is 63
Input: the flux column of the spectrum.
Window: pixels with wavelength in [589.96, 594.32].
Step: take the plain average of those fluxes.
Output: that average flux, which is 60.5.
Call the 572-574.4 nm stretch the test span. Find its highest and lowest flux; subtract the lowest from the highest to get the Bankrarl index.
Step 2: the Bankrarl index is 1.0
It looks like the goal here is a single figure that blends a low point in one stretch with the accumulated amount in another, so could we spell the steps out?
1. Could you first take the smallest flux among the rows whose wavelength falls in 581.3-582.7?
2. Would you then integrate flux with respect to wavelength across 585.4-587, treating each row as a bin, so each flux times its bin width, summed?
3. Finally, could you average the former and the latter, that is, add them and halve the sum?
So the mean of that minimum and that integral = 83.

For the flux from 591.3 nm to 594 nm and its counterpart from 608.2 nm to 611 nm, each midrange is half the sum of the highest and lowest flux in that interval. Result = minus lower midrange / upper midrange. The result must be -1.04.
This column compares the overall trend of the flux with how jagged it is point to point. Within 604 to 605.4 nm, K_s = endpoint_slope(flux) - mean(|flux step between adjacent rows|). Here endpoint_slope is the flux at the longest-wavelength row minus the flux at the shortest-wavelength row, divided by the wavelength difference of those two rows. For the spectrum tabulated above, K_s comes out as -2.1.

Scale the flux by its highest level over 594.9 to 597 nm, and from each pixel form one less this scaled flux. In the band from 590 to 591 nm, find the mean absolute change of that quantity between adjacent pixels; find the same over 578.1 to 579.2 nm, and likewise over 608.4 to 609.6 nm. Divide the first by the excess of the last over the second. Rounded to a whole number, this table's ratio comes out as 0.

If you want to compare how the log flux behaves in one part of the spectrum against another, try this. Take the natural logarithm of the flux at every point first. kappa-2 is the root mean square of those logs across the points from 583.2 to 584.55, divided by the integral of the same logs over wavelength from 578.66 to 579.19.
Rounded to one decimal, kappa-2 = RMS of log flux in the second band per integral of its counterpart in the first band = 1.9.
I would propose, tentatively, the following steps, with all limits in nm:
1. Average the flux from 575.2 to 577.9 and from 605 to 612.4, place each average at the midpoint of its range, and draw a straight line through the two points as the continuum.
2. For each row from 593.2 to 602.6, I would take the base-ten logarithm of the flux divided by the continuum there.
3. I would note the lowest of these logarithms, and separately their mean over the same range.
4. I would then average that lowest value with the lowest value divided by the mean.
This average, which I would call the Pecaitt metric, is 3.4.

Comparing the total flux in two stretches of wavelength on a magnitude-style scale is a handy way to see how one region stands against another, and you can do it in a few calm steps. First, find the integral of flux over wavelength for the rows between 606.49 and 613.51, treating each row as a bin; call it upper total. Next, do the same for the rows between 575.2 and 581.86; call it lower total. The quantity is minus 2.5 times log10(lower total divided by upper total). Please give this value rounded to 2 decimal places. -0.12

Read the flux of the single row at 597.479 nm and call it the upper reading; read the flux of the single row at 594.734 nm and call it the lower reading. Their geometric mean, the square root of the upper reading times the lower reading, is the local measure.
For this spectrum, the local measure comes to 59.3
